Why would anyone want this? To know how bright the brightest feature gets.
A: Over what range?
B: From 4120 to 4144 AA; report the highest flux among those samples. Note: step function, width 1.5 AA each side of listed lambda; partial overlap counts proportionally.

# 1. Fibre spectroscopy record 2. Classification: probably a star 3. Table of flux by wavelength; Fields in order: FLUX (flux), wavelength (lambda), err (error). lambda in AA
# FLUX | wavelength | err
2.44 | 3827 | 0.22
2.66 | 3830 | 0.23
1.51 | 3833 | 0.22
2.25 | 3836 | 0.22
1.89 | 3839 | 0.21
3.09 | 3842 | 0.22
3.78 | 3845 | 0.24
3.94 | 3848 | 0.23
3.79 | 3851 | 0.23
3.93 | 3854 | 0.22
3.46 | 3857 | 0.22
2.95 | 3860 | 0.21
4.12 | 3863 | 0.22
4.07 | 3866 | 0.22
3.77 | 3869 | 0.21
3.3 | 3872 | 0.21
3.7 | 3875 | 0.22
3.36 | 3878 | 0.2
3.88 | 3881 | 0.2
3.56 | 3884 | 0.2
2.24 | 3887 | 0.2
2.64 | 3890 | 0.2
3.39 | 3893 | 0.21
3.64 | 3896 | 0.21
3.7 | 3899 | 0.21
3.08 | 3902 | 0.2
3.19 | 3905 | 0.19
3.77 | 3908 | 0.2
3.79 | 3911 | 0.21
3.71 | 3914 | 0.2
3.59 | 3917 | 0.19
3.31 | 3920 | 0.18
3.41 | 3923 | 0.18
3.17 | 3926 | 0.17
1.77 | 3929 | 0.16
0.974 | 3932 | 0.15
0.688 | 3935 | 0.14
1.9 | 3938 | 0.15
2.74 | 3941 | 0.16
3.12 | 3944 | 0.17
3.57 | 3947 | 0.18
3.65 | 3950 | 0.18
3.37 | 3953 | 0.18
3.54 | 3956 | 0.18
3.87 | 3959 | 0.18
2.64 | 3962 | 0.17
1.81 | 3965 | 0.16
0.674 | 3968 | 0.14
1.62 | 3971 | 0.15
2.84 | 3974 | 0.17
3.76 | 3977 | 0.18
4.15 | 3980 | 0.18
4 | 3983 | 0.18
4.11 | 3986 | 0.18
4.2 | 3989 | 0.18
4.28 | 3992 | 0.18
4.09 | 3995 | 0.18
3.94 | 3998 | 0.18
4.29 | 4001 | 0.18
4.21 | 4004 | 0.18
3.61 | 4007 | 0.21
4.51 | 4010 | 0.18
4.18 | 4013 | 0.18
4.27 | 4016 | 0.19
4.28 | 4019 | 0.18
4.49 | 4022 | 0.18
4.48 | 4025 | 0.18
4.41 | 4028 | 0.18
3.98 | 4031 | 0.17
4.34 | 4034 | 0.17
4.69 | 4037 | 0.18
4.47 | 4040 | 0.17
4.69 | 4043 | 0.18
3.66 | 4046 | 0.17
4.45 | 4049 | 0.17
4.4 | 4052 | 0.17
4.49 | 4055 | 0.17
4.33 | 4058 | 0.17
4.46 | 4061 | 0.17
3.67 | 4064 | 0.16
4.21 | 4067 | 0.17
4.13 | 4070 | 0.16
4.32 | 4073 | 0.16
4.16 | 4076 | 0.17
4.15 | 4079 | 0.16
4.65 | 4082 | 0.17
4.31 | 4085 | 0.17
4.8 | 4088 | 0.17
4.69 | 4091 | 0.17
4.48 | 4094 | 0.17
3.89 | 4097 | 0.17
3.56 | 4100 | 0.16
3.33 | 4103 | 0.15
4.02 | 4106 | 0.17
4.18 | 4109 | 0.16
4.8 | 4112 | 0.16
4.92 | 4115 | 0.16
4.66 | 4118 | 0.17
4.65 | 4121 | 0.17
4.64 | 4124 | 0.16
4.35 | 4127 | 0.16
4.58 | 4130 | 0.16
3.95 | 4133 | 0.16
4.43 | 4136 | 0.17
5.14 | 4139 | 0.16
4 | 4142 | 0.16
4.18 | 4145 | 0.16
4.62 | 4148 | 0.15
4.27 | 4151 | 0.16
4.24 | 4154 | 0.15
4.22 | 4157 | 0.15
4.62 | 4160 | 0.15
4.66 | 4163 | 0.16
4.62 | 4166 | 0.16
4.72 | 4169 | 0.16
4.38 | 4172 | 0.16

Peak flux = 5.14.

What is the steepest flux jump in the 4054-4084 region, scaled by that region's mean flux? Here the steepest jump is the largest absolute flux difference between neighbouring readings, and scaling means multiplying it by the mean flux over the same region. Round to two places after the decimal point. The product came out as 3.36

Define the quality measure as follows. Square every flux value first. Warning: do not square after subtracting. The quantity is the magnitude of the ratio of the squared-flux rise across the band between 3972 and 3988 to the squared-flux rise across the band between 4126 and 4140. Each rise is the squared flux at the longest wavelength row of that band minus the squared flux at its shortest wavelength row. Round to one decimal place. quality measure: 1.2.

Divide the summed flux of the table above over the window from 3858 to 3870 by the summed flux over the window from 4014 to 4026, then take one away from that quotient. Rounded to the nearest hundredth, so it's -0.15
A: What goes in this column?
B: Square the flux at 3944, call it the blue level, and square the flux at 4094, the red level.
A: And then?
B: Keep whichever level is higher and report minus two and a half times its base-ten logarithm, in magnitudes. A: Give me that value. -3.26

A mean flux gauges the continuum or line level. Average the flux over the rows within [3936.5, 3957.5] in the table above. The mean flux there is 3.1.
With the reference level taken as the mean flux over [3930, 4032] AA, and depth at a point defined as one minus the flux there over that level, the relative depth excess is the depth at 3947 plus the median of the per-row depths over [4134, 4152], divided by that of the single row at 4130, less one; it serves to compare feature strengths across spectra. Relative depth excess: -0.1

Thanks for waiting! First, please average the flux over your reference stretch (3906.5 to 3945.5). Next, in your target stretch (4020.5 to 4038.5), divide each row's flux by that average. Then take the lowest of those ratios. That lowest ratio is 1.4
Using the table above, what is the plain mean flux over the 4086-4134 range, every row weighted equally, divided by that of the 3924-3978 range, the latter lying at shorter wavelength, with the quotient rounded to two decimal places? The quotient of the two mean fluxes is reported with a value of 1.71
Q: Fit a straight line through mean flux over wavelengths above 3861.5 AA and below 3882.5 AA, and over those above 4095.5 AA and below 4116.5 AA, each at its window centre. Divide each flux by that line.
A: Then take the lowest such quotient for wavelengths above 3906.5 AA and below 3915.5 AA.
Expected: 0.97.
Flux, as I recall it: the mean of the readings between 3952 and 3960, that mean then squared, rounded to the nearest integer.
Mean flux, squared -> 13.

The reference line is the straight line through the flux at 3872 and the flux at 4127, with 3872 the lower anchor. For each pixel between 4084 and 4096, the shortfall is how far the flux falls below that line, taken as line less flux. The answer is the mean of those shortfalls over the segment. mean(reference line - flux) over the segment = -0.4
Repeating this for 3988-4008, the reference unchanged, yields -0.3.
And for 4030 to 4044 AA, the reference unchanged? -0.5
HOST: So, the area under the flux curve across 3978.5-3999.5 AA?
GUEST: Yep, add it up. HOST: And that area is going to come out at 86.3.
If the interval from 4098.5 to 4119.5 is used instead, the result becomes 88.4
